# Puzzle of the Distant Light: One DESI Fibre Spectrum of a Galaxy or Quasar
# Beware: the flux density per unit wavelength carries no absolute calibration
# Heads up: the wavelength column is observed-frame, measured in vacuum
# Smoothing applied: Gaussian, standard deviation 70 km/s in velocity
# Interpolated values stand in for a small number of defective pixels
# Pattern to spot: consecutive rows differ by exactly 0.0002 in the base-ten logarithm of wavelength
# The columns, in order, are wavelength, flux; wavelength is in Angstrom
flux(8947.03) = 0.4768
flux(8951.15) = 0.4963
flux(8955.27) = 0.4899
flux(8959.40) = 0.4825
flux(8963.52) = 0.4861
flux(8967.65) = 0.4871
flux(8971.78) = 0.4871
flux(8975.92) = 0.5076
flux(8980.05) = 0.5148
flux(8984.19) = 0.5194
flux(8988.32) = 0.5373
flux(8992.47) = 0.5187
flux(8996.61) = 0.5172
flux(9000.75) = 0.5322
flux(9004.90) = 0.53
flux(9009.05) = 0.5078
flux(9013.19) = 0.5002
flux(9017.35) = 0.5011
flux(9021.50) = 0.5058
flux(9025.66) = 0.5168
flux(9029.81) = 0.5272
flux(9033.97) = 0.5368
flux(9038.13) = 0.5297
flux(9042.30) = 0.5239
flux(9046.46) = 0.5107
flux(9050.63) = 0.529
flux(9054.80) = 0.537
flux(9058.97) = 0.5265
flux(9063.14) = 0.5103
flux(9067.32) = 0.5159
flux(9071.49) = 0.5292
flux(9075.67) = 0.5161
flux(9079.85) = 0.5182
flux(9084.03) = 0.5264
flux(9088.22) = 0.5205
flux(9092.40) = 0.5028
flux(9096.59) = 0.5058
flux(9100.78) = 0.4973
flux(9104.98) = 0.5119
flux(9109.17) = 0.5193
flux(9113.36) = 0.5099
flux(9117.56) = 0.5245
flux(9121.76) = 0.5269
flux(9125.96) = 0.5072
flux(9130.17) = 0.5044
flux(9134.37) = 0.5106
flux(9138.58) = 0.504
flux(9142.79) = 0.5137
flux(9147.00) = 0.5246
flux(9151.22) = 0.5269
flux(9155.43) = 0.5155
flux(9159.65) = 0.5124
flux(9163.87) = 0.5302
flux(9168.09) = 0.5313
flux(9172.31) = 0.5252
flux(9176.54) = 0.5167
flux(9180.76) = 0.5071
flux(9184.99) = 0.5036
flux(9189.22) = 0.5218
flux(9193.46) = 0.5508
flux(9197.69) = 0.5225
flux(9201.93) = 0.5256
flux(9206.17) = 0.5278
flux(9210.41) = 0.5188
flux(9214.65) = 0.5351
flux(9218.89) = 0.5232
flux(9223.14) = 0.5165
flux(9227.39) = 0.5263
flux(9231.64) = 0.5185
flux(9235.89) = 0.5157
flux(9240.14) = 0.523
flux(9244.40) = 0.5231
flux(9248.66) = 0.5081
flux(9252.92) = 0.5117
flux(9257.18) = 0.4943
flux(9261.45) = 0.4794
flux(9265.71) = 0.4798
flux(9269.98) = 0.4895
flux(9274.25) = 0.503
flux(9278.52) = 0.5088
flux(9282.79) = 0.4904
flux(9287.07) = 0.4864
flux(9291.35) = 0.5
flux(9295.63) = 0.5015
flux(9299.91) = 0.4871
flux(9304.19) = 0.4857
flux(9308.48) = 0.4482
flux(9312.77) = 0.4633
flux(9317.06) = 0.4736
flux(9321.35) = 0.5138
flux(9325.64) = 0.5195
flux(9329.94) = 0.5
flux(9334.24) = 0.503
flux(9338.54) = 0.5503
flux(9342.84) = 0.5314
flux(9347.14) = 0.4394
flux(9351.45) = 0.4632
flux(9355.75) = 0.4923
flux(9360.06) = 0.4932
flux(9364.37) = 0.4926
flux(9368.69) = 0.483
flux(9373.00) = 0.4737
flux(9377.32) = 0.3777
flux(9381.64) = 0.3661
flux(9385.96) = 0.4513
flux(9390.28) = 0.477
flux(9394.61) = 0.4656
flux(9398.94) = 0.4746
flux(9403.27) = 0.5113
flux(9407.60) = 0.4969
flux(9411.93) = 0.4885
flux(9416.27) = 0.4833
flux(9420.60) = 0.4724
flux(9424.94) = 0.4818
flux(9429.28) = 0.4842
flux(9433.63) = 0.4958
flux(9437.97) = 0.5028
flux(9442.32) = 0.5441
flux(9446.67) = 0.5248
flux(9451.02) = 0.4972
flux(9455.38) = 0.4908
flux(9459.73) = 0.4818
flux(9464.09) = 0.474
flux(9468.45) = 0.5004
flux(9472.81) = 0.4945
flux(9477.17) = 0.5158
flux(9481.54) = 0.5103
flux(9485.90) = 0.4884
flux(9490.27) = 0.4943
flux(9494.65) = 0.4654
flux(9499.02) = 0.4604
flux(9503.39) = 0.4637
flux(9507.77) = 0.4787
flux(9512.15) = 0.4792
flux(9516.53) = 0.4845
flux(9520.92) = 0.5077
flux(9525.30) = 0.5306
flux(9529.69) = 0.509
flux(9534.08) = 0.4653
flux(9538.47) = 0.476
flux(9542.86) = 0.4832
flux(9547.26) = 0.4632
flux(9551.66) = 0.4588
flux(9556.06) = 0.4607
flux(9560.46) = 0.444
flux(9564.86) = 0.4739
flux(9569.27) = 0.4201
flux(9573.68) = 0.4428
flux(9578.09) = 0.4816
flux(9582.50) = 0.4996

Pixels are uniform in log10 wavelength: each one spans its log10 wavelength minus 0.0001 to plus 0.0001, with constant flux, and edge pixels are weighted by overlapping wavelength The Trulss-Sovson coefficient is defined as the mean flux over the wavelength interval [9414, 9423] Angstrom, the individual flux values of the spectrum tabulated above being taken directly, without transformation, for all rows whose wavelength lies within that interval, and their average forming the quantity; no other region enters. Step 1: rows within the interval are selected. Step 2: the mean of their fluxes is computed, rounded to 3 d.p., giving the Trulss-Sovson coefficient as 0.478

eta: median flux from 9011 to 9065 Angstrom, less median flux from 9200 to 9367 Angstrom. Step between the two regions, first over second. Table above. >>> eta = 0.02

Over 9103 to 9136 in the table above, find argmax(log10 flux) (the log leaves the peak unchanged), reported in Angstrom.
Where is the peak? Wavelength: 9121.76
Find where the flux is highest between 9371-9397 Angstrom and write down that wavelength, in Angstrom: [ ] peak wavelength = 9390.28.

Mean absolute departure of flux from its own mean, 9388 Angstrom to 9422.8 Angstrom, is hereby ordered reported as 0.011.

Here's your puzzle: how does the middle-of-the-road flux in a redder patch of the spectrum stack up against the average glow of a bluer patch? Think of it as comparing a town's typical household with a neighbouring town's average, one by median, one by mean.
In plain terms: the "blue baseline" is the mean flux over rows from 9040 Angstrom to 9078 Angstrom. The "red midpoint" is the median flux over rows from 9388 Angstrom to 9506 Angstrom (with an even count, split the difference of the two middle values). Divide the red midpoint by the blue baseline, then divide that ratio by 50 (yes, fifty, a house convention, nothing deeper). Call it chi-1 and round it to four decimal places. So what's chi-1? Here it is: 0.0187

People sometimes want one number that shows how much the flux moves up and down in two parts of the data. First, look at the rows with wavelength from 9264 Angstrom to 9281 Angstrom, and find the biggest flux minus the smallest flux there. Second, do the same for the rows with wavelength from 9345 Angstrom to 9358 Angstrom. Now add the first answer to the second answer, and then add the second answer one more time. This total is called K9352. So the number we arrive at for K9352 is 0.135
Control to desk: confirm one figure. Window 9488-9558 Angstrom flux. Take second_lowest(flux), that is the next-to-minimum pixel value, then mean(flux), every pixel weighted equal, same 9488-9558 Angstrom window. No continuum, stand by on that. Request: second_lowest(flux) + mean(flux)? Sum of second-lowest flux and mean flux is 0.94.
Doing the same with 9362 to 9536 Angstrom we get 0.86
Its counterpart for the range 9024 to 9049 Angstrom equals 1.04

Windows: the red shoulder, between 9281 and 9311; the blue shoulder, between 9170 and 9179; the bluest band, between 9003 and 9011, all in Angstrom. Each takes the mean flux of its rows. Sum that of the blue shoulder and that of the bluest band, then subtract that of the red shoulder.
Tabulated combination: 0.554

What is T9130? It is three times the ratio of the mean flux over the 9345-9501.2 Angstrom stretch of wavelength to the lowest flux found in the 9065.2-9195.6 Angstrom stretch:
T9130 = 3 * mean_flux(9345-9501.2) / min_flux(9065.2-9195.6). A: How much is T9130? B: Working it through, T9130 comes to 2.90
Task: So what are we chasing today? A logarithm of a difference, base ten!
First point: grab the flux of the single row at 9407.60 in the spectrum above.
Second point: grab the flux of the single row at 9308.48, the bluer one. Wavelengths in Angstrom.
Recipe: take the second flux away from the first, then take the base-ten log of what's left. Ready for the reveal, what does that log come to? -1.3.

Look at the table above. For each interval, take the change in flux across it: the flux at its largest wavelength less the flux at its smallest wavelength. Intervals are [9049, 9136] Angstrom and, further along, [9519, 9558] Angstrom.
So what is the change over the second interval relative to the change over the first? 3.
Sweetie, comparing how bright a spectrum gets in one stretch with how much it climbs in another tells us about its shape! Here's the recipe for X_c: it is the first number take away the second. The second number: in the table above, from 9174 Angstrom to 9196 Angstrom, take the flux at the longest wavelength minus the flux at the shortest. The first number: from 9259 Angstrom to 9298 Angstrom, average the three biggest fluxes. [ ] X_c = 0.470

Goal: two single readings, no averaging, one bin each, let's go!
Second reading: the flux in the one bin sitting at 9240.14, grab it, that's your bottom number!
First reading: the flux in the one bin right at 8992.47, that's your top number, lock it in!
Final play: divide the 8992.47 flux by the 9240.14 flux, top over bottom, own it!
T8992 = 0.99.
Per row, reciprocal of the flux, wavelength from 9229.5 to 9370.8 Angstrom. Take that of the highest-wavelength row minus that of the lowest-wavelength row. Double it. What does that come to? 0.28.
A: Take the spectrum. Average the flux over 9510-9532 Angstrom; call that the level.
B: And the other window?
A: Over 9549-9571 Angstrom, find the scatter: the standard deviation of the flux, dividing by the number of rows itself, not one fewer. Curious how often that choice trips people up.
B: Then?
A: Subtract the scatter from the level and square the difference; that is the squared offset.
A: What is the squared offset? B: 0.234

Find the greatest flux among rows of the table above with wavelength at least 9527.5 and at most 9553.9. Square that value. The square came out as 0.259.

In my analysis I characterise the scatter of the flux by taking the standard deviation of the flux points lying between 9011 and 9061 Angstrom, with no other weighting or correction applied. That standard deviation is 0.013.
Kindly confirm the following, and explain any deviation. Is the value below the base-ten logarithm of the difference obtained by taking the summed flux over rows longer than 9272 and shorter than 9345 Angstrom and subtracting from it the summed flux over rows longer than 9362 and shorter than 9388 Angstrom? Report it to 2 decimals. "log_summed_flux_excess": 0.77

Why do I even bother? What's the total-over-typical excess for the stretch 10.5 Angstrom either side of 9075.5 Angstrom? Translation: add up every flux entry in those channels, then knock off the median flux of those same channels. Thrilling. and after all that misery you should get 2.1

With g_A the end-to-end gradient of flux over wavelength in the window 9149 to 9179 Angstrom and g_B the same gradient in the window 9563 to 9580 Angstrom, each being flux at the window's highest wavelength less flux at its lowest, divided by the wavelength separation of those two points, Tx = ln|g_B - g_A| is -6.9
